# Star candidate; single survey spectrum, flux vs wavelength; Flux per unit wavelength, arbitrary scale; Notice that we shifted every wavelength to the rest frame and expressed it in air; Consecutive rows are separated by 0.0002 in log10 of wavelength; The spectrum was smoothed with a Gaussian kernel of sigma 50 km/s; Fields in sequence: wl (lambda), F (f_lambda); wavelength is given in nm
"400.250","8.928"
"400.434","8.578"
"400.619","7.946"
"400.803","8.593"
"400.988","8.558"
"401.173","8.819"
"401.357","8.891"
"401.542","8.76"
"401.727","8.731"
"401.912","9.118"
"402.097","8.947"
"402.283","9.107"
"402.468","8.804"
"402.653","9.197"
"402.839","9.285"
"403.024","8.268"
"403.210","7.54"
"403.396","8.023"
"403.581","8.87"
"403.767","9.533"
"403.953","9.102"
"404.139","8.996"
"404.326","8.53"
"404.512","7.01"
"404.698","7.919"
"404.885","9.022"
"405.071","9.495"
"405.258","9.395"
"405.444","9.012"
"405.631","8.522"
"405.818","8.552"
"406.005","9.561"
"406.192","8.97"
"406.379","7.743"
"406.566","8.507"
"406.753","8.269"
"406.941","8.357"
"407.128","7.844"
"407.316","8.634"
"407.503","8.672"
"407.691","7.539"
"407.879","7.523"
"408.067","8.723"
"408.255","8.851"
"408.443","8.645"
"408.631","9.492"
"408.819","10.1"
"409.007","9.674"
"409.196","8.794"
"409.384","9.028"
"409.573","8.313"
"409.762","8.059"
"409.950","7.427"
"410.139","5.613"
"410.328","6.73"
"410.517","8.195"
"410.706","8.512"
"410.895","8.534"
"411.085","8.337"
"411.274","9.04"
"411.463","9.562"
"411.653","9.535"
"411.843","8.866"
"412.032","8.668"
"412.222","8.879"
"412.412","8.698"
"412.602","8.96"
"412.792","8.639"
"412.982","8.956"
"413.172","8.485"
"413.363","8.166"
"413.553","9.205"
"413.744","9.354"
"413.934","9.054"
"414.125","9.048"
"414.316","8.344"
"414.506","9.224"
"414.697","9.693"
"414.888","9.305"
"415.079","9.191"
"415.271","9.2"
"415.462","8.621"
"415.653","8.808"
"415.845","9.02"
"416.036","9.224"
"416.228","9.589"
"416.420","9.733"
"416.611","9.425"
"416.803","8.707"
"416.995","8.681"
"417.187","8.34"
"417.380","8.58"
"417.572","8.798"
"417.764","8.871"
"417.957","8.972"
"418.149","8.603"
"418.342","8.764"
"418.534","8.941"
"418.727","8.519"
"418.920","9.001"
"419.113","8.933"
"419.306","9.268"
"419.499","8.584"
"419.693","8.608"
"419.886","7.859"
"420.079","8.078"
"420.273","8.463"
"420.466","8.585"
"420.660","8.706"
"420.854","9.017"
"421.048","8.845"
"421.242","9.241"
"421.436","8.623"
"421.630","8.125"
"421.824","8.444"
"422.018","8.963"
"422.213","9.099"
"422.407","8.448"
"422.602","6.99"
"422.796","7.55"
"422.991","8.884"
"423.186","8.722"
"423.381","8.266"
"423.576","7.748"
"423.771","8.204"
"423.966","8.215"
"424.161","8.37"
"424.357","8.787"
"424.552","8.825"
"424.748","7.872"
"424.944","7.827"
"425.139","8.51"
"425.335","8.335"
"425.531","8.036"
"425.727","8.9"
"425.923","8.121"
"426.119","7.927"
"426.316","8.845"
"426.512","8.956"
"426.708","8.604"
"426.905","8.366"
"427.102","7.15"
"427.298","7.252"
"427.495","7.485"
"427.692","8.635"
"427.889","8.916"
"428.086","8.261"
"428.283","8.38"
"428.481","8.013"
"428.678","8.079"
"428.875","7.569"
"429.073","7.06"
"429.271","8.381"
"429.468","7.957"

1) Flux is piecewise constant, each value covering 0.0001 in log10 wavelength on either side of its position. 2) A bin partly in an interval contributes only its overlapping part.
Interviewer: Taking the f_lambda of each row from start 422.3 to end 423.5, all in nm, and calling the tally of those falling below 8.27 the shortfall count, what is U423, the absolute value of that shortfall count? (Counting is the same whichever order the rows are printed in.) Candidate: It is 3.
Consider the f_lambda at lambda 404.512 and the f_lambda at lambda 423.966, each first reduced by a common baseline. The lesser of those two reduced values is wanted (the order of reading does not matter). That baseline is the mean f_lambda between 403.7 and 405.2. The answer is -1.7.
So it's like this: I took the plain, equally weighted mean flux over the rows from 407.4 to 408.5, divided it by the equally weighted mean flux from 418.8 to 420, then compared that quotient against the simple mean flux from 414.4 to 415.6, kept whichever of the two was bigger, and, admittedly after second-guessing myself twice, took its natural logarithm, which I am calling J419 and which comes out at 2.22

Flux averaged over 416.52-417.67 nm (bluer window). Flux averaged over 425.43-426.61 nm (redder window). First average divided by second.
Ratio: 1.03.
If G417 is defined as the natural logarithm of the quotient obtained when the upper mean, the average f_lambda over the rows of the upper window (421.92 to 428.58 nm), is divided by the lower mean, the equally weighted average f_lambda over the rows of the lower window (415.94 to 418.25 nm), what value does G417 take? -0.079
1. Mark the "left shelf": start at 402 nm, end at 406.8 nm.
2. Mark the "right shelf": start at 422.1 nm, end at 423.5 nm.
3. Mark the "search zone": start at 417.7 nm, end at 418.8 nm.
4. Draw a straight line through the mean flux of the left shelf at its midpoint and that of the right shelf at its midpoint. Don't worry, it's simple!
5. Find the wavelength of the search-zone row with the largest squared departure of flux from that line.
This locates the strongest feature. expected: 417.957 nm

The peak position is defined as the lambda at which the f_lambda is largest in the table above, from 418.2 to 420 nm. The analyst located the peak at 419.306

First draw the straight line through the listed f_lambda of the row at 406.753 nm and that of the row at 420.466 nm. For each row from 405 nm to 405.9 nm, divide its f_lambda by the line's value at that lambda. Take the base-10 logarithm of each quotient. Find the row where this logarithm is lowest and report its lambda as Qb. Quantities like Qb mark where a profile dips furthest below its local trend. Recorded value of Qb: 405.631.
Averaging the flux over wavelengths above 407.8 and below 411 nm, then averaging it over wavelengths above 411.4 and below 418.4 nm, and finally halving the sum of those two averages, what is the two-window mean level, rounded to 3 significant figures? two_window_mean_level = 8.67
